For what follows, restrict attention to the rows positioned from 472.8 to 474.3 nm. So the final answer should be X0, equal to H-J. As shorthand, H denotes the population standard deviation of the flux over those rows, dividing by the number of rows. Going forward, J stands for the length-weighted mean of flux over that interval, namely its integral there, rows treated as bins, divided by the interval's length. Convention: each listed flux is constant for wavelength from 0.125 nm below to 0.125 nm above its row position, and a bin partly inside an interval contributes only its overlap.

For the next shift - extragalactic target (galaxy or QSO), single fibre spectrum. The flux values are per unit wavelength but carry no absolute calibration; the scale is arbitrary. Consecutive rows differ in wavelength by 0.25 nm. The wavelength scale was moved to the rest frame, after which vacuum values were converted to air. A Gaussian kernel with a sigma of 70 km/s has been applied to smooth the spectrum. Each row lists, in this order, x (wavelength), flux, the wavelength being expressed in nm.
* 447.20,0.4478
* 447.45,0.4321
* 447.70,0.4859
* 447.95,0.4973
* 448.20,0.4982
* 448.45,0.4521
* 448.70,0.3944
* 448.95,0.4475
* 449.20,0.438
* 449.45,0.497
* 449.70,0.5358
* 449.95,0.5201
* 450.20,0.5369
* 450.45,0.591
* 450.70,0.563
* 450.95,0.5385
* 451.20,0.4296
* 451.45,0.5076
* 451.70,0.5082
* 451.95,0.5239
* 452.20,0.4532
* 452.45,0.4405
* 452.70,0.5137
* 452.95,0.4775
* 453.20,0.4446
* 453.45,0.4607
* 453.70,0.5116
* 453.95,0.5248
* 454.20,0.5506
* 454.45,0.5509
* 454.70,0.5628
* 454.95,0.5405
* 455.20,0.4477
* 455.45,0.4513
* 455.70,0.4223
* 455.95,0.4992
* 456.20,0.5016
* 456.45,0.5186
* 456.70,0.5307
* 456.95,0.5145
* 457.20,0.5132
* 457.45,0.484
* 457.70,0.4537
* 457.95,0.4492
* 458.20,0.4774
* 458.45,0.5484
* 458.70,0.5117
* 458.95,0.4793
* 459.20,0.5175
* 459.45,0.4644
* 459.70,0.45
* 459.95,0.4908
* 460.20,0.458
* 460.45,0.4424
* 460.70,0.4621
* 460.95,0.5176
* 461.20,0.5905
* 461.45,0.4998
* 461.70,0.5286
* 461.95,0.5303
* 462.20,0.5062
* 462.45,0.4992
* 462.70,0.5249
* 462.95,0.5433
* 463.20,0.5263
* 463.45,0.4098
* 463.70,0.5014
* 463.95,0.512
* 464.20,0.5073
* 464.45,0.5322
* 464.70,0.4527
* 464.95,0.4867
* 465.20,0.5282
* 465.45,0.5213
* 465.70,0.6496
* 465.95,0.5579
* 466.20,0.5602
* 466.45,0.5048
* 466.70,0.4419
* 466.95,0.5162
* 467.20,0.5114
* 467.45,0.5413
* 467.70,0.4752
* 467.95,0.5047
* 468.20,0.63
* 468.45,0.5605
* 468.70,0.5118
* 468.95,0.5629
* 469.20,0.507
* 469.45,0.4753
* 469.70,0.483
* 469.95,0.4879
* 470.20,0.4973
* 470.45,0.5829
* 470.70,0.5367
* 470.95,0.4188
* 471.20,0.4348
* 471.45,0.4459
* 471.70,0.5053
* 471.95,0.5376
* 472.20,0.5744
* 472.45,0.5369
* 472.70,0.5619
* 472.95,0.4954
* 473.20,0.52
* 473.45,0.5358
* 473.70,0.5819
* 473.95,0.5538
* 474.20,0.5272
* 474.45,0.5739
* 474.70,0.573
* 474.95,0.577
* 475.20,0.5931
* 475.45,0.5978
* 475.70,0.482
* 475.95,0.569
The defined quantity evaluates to -0.509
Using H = 0.027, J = 0.536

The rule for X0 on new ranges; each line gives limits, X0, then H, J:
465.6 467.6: -0.478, 0.056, 0.533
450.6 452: -0.469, 0.041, 0.510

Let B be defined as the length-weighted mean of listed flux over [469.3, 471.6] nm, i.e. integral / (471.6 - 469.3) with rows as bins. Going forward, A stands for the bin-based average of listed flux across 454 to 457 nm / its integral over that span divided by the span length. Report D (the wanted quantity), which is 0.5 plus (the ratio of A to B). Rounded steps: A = 0.508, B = 0.485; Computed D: 1.55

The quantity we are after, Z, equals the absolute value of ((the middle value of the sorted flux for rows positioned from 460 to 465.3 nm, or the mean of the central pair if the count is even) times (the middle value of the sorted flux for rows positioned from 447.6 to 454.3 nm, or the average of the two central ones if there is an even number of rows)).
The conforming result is 0.253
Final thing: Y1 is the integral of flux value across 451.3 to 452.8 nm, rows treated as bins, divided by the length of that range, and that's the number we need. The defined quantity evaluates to 0.49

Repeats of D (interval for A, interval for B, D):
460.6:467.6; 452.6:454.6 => 1.52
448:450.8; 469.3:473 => 1.48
